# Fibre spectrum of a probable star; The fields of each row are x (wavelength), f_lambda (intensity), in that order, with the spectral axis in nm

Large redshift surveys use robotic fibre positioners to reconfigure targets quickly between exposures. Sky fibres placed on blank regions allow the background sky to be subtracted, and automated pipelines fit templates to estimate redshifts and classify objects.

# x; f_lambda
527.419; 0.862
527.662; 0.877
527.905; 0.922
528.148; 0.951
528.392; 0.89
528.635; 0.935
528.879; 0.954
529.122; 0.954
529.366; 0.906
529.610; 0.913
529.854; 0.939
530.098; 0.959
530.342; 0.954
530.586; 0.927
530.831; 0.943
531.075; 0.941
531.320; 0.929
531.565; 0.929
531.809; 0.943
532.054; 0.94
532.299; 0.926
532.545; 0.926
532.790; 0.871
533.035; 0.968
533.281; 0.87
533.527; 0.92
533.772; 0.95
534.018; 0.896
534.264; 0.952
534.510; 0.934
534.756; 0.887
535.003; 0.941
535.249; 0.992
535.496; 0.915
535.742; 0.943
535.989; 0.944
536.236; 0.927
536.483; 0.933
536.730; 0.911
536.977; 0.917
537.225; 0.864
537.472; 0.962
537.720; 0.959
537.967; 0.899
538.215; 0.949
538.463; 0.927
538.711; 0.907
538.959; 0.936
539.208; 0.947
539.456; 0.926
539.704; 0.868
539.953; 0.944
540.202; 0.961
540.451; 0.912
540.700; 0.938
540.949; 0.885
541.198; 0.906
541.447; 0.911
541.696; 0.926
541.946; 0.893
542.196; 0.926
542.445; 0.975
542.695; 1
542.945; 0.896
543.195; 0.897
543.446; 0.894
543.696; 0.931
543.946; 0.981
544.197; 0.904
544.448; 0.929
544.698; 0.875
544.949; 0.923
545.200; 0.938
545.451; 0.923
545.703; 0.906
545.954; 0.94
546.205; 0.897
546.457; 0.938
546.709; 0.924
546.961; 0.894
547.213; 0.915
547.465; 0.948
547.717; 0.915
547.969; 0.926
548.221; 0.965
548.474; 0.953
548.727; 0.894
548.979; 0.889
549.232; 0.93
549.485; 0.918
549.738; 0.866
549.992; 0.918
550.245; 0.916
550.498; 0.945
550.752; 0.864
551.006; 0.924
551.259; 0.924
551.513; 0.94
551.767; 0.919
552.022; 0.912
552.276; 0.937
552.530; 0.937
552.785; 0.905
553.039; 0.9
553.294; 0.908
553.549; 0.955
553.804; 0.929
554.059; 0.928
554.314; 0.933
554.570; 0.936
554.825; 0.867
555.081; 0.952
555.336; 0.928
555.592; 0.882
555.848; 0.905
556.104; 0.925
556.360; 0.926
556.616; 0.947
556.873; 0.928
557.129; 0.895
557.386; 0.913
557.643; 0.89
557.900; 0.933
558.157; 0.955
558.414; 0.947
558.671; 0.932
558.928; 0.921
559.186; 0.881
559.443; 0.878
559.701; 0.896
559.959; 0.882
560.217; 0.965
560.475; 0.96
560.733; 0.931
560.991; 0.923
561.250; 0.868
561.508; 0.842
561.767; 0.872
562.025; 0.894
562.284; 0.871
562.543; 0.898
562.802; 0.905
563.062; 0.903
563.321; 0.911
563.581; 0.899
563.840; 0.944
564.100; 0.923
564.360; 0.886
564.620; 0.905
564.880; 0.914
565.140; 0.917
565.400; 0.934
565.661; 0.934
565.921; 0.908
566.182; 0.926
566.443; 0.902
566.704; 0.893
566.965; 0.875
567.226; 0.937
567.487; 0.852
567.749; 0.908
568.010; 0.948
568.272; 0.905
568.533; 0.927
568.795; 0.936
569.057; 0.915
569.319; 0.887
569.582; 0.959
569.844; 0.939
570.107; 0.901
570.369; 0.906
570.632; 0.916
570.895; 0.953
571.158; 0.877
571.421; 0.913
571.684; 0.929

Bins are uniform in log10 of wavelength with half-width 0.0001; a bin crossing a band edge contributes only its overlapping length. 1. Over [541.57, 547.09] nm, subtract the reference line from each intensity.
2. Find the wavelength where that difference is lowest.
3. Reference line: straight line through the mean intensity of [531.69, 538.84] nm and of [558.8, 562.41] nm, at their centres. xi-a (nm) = 544.698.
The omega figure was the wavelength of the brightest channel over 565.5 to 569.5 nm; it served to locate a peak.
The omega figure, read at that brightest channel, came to 568.010 nm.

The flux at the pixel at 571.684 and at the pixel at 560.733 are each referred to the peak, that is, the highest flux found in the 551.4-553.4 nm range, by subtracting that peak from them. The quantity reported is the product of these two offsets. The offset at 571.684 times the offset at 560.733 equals 0.0001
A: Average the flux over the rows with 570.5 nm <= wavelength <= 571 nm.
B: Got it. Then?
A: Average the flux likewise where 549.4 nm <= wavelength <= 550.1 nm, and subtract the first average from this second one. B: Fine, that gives -0.034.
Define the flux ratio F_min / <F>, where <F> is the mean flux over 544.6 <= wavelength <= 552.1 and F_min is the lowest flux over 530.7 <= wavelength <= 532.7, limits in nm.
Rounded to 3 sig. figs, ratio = 1.01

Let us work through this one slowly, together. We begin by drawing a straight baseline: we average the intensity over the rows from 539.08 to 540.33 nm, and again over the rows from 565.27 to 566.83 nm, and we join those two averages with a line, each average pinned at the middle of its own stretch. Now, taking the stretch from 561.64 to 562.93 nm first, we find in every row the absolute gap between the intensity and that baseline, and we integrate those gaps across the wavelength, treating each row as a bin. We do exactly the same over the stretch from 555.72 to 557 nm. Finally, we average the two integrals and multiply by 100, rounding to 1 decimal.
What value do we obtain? 2.7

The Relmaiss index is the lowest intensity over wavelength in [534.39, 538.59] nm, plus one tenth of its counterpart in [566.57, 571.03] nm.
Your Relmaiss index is 0.949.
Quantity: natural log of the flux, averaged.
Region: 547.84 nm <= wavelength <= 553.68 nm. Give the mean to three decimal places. -0.084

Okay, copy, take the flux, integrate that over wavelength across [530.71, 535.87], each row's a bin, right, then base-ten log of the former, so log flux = 0.68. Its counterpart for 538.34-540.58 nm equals 0.32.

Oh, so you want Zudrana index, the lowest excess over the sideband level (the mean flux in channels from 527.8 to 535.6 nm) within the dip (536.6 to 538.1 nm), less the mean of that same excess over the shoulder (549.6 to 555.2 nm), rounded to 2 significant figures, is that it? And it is -0.055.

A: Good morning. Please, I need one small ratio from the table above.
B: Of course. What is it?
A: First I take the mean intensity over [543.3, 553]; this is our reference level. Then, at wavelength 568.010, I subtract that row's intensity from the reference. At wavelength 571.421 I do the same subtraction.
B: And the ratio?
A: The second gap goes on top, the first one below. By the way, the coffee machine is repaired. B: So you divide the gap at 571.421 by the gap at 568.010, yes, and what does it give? -0.2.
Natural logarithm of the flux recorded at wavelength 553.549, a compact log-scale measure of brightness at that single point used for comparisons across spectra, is -0.046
